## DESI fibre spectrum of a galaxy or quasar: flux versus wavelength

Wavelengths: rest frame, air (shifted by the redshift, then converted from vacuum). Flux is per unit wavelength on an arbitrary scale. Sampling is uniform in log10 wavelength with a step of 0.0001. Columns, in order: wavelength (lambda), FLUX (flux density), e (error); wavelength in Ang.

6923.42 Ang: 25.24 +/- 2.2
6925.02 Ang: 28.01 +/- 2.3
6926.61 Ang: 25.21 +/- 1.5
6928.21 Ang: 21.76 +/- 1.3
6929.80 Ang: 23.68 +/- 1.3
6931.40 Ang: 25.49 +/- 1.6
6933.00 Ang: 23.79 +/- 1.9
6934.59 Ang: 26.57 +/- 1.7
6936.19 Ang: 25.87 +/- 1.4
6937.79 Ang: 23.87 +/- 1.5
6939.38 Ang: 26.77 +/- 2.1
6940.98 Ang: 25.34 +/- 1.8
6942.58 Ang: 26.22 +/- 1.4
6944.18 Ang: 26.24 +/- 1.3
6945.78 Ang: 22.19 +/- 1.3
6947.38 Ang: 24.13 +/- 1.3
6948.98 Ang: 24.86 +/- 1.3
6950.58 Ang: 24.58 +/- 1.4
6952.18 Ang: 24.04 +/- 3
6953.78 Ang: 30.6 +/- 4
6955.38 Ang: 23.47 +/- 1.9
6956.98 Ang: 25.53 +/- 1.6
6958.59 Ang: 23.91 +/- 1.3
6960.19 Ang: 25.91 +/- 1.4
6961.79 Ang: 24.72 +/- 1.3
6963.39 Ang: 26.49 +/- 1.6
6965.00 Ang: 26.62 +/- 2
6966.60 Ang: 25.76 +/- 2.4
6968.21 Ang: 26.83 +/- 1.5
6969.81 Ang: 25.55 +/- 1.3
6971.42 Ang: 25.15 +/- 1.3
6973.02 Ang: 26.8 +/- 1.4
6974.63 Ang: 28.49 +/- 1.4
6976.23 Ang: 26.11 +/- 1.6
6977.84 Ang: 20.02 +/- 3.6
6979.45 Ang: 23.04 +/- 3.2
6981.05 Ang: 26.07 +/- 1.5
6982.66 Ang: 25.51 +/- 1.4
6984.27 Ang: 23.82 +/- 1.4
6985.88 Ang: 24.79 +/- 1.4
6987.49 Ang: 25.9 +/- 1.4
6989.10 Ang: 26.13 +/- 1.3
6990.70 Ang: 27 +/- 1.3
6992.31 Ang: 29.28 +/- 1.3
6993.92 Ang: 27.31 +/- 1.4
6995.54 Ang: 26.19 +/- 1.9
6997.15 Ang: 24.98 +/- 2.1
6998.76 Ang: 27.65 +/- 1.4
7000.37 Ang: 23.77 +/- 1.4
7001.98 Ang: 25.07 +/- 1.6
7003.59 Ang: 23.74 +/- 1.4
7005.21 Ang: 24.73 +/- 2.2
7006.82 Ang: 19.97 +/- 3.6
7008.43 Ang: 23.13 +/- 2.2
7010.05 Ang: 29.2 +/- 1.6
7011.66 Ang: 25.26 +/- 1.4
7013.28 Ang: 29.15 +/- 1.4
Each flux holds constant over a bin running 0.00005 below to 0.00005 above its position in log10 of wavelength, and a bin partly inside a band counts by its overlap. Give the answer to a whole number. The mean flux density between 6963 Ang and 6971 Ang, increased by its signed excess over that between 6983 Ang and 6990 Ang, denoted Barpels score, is 27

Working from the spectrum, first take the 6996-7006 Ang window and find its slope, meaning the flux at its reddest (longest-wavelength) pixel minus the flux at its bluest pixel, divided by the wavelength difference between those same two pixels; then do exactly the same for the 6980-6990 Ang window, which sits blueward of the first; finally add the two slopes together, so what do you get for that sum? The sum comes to -0.02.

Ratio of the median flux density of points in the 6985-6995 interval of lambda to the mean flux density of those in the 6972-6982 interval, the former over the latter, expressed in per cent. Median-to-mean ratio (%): 106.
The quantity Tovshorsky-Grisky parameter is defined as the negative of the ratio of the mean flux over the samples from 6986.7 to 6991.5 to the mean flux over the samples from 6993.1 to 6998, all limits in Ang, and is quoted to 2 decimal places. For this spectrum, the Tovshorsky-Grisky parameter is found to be -1.01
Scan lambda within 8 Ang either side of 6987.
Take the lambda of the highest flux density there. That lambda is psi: 6992.31 Ang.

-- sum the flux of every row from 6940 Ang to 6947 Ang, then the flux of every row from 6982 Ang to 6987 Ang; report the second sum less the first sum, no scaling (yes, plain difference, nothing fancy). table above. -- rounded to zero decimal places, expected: -26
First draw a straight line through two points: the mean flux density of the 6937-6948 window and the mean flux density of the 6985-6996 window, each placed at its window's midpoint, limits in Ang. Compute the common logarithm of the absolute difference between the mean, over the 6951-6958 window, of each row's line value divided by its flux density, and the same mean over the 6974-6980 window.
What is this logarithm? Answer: -1.00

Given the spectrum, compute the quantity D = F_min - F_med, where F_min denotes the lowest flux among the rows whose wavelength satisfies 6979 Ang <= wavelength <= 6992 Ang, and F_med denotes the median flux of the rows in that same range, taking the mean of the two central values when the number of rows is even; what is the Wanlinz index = -2.7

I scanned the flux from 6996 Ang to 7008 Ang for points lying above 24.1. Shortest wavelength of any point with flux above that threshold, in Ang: 6997.15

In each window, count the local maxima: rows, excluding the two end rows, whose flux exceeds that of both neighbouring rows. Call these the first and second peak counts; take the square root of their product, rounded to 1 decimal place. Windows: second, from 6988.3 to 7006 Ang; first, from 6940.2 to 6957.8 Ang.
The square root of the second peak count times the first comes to 3.0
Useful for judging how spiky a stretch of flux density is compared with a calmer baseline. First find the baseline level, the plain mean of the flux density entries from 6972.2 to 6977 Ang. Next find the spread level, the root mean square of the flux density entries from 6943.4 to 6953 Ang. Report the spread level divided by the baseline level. 0.90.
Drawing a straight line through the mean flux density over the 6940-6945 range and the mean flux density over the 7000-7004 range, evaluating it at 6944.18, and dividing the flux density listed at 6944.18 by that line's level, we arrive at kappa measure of 1.01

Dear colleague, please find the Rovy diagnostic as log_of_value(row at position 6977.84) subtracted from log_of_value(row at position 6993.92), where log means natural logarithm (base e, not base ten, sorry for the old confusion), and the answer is 0.31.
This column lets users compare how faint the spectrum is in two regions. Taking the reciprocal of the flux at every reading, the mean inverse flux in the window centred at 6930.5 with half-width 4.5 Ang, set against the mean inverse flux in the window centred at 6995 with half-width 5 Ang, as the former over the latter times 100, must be 111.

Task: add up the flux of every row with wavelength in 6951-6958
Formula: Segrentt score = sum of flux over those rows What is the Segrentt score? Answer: 104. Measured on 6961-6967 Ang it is 104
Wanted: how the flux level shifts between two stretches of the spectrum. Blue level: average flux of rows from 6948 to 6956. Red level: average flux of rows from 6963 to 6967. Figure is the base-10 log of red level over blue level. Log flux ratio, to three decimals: 0.013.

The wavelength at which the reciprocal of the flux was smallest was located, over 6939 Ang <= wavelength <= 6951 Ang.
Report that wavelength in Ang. 6939.38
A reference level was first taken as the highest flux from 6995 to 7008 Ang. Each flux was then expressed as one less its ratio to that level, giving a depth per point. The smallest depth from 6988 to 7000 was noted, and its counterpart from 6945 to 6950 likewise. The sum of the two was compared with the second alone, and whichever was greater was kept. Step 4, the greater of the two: 0.101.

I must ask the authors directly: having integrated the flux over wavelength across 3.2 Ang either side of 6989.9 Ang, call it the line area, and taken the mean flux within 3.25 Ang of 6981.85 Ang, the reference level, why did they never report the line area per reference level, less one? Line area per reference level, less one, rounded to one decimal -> 6.1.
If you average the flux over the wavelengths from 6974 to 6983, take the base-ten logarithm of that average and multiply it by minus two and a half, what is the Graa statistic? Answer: -3.49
